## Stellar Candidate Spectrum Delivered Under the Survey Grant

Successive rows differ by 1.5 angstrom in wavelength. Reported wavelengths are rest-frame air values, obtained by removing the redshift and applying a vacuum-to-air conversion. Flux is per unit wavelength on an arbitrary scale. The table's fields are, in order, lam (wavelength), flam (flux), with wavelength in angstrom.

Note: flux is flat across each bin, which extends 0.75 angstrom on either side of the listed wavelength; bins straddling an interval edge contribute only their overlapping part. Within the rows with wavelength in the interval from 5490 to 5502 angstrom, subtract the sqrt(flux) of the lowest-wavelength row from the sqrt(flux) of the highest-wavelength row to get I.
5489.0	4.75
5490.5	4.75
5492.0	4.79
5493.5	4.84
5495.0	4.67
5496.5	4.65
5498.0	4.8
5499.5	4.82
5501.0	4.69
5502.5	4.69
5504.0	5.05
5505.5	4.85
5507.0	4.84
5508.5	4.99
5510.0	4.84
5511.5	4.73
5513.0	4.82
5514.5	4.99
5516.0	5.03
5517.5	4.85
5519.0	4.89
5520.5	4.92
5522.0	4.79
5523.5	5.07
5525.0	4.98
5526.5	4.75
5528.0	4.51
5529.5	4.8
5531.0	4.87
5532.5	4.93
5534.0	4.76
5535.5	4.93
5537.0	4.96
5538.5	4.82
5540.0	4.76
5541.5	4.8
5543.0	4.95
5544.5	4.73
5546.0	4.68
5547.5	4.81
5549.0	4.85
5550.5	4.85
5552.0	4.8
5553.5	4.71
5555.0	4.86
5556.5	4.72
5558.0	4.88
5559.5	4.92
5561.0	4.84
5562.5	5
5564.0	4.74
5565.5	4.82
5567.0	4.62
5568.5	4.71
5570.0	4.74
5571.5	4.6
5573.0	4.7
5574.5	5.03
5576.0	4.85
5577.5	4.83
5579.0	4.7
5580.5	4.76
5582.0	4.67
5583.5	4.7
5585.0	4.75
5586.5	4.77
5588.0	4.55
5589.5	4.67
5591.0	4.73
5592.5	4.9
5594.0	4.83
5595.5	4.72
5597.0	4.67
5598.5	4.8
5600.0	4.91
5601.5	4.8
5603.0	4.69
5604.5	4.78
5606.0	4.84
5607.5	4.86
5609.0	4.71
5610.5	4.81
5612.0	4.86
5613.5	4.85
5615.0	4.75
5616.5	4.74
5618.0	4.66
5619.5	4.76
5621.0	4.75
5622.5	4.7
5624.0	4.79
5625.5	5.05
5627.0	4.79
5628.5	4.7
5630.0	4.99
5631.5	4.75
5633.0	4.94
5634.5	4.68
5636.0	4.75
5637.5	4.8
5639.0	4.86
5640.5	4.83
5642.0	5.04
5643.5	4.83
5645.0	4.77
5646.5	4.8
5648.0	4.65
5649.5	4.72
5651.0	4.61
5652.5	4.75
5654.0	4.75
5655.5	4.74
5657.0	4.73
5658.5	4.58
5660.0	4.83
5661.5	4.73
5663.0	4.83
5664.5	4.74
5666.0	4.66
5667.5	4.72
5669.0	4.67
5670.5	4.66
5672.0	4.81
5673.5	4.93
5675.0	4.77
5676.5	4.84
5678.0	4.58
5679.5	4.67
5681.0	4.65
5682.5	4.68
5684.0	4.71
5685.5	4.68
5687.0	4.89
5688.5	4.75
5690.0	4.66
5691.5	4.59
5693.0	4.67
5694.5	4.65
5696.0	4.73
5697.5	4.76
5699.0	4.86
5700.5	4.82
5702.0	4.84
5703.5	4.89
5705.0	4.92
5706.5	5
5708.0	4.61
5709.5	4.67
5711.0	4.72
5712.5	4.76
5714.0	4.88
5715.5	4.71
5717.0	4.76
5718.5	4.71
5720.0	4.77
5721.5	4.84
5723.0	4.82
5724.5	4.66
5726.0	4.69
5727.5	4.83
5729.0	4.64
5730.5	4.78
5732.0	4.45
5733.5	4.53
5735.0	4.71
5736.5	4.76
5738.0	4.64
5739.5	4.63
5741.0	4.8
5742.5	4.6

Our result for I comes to -0.014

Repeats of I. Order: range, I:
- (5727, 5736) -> -0.027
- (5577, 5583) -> -0.037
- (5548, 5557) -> -0.030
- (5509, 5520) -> 0.011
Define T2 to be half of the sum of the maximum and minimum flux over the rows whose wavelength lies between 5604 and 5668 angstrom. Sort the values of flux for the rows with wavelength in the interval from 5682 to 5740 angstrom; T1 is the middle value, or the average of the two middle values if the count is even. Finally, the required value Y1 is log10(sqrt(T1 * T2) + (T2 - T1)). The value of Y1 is 0.687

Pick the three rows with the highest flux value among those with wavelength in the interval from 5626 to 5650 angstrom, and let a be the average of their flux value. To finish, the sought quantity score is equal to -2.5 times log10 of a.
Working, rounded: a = 4.99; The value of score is -1.745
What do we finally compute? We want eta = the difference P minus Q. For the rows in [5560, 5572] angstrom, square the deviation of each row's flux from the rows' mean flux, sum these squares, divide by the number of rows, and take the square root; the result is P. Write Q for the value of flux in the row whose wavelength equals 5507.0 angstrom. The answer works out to -4.720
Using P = 0.120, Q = 4.84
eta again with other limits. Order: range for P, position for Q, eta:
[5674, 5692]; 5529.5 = -4.711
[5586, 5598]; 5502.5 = -4.590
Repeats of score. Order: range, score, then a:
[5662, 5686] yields -1.718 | 4.87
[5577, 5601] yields -1.721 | 4.88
